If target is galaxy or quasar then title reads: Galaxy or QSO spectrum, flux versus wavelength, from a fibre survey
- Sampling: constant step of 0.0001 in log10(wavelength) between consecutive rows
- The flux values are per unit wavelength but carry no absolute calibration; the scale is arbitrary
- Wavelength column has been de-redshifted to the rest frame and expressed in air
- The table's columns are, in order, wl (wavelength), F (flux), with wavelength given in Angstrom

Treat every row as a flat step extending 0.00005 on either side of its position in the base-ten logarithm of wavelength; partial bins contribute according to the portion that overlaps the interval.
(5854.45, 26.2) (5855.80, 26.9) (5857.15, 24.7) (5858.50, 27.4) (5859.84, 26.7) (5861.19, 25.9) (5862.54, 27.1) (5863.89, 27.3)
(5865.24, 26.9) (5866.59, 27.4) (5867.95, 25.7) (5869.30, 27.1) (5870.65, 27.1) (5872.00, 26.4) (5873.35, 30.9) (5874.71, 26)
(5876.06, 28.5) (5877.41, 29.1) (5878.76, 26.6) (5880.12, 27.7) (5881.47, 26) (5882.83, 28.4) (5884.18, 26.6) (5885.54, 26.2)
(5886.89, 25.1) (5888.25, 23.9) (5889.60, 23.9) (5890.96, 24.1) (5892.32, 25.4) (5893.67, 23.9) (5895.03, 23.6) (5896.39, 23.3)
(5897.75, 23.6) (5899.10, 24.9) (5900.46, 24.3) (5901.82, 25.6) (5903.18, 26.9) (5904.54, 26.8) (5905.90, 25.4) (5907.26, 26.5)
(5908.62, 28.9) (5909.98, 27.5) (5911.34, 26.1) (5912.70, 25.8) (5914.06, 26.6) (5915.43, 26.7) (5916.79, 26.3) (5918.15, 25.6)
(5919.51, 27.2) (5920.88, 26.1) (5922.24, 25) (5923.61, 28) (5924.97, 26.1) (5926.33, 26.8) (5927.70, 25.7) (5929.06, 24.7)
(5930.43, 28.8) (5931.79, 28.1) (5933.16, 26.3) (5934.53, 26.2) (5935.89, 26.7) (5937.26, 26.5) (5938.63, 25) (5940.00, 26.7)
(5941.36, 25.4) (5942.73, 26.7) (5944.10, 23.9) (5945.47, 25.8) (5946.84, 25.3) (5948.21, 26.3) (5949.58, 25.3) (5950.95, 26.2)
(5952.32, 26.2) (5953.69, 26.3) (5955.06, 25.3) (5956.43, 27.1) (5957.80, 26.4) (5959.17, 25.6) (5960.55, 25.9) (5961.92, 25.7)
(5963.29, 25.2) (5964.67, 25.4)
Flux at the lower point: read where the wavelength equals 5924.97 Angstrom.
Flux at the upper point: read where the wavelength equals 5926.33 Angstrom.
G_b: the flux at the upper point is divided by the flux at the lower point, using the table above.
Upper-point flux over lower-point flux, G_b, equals 1.03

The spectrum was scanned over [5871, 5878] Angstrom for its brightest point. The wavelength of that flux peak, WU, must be 5873.35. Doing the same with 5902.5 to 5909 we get 5908.62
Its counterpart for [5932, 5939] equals 5935.89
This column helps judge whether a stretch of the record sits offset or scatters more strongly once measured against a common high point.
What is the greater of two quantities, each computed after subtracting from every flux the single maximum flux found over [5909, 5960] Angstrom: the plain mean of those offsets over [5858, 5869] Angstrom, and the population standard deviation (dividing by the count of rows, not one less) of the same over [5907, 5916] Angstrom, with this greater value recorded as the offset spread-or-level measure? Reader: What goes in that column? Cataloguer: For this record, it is 0.96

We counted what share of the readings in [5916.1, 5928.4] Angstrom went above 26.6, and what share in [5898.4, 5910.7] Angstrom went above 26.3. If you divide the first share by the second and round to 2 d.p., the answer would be 0.60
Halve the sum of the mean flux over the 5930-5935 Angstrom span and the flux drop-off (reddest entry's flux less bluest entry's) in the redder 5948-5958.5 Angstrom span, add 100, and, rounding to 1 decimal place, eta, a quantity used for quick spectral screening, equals 113.7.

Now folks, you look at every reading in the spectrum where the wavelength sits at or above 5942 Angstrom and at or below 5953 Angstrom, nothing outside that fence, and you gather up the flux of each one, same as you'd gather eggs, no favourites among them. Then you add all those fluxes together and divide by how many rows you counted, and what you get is 25.7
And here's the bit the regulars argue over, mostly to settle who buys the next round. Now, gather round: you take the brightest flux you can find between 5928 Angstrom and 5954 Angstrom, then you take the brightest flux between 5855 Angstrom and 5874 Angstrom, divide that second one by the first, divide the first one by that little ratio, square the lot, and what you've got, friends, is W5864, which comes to 721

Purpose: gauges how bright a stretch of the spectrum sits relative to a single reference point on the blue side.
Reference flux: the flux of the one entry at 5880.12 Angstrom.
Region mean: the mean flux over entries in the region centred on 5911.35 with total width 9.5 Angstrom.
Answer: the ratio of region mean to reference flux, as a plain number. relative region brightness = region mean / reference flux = 0.97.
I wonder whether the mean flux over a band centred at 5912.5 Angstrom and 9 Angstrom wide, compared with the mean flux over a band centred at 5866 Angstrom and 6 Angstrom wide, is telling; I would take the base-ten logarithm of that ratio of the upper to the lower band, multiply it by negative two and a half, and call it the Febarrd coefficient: -0.001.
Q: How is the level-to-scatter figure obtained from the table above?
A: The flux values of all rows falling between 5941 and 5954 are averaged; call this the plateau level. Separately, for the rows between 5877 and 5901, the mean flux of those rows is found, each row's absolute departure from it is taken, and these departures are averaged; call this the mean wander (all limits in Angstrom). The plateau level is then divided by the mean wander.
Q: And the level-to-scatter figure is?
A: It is 18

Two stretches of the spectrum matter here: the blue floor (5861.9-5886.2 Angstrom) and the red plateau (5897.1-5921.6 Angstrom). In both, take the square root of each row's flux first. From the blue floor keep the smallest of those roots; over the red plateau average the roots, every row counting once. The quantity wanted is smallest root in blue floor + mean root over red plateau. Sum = 10.18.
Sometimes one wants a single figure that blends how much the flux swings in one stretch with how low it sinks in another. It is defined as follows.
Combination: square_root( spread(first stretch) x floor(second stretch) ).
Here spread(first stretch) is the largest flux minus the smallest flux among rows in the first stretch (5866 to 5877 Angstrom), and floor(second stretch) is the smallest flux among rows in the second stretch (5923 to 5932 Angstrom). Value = 11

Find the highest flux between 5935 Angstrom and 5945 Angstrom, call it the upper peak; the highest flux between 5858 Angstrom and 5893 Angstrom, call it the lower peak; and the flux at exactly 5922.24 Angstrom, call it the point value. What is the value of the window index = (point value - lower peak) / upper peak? -0.22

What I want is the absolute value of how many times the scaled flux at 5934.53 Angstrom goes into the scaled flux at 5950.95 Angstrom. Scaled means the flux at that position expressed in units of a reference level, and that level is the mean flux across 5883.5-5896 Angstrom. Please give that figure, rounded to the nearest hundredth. 1.00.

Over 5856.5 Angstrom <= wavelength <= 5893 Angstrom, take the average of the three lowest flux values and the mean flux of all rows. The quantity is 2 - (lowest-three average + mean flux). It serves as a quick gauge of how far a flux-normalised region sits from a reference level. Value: -48.6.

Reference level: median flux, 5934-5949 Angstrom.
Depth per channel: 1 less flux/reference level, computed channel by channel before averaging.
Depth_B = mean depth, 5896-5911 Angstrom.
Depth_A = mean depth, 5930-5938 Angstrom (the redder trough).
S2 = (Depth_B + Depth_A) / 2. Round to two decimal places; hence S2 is -0.01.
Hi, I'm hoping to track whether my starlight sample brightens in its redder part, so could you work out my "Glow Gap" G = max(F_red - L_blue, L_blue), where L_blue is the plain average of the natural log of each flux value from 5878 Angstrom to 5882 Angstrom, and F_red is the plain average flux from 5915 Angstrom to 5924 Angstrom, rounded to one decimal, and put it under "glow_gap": 23.1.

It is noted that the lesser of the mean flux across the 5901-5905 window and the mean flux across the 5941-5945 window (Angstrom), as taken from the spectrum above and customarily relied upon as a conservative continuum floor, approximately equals 25.3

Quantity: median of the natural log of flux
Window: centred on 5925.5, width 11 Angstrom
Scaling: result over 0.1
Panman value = 32.6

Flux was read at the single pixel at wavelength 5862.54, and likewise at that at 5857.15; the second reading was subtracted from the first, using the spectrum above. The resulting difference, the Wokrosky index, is 2.4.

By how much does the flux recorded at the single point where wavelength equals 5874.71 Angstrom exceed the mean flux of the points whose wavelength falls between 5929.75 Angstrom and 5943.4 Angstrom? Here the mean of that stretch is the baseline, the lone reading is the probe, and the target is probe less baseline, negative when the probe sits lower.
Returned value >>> -0.6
